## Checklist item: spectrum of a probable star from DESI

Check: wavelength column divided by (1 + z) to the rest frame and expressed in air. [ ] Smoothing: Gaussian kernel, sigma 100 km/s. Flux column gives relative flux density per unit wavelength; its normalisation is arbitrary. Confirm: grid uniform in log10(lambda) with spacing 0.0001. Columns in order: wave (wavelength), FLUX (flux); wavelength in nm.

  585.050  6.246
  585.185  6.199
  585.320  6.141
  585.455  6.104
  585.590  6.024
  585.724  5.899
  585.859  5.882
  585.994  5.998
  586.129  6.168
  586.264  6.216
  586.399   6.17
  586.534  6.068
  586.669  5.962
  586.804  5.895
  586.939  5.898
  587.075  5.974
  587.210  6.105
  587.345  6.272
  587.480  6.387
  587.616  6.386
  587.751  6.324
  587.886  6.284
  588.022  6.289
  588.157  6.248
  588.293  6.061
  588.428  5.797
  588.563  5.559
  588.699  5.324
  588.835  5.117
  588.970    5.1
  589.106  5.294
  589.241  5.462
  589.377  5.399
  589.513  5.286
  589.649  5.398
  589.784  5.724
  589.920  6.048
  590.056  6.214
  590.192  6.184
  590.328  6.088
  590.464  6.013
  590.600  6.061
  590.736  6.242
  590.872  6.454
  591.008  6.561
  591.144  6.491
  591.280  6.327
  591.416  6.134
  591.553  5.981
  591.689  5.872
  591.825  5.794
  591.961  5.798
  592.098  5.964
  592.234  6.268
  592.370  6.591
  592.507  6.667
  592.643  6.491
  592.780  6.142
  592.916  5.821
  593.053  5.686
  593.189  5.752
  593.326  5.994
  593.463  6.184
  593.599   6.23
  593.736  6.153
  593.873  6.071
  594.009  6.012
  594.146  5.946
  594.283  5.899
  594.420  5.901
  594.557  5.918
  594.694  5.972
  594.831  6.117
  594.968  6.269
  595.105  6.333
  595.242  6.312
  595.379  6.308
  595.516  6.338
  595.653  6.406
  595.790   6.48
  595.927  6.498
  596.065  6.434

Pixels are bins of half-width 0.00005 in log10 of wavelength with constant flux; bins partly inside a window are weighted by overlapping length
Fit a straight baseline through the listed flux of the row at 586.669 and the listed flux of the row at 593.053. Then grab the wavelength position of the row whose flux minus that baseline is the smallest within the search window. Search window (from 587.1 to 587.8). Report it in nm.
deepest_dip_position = 587.210 nm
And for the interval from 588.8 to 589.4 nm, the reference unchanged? 588.970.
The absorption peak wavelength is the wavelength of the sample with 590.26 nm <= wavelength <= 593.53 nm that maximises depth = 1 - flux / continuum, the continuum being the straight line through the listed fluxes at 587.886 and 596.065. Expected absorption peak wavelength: 593.053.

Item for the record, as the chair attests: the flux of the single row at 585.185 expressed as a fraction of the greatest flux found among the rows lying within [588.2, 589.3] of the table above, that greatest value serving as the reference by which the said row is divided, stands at 1.02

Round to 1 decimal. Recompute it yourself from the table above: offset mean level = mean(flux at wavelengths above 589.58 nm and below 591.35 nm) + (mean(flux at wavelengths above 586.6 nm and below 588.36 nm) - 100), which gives -87.7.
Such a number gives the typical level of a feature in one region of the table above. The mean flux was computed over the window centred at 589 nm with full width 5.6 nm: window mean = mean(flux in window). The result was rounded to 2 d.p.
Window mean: 5.97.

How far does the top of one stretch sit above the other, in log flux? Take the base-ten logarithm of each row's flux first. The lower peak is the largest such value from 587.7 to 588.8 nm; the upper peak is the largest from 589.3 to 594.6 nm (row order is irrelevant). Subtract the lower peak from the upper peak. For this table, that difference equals 0.023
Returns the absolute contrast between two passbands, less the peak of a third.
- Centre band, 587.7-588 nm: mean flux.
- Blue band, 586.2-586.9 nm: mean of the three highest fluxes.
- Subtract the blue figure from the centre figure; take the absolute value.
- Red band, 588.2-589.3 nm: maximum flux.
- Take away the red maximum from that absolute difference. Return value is -5.9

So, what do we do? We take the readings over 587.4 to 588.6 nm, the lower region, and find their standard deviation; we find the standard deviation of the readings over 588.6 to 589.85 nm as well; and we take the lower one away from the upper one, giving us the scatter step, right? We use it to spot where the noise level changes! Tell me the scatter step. -0.10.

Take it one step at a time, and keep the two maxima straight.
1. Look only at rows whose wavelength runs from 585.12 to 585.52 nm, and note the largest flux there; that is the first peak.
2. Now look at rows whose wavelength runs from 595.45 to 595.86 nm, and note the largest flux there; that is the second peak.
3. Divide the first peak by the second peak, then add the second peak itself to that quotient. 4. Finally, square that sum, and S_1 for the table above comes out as 55.3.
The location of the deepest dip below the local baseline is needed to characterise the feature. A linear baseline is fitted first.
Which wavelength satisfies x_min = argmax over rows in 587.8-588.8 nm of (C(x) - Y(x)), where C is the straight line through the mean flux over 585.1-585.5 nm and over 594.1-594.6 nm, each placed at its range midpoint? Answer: 588.699 nm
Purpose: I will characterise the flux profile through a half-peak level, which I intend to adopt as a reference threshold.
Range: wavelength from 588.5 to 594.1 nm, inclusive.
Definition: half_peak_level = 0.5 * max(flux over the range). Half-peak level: 3.33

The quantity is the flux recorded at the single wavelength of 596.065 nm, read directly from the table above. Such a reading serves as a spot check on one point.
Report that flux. 6.434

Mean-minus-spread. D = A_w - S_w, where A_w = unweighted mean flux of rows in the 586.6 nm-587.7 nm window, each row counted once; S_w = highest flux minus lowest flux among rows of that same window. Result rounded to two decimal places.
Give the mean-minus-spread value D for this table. 5.62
